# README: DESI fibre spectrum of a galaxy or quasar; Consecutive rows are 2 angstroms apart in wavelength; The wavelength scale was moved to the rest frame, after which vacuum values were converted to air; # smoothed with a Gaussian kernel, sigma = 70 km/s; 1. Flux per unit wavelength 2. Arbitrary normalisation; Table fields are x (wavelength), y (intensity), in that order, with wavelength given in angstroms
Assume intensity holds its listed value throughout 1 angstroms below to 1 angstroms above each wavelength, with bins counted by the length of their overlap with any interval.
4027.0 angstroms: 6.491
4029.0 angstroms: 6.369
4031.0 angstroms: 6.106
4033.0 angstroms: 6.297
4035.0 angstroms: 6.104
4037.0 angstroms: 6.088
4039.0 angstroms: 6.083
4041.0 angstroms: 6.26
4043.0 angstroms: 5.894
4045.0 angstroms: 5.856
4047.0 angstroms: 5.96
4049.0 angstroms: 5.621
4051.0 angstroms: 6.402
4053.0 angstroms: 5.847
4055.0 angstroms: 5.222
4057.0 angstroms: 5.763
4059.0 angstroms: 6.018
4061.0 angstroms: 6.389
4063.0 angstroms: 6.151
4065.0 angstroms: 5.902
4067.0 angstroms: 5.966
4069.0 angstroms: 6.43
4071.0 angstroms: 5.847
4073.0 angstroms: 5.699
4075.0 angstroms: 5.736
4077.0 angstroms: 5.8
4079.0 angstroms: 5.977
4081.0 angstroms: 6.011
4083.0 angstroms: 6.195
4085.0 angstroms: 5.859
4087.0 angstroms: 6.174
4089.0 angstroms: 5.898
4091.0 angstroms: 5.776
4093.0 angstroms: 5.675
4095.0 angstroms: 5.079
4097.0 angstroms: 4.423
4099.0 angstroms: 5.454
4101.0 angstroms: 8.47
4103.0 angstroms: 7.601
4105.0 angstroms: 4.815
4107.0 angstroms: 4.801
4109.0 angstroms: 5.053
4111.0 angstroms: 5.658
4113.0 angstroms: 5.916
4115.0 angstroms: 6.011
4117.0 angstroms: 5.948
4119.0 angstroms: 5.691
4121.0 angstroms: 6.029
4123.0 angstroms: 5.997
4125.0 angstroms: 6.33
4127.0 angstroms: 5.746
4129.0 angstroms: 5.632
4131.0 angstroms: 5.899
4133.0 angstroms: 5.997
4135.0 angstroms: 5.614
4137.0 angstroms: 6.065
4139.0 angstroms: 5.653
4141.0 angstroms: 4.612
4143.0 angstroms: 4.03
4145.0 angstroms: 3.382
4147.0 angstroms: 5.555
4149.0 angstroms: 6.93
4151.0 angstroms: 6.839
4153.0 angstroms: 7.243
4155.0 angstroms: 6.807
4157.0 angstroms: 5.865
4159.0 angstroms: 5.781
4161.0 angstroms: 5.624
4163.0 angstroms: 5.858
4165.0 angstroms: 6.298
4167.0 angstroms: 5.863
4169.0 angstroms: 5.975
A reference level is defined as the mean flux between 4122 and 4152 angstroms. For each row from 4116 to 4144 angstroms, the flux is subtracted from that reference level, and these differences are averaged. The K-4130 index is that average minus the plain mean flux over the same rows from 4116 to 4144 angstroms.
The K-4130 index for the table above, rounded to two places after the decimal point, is -5.70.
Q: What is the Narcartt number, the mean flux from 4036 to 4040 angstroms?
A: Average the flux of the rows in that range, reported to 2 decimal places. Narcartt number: 6.09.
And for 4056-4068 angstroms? 6.03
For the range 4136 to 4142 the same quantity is 5.44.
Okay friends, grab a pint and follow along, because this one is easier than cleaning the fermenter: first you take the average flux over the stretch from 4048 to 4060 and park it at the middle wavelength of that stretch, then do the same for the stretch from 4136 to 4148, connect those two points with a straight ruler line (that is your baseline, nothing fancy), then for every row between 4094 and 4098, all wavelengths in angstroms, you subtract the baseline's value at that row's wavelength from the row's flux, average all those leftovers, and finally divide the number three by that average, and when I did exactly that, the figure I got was -4.9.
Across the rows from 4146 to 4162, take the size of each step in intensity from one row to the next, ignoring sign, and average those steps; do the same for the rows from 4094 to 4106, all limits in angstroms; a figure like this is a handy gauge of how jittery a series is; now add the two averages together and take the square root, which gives 1.5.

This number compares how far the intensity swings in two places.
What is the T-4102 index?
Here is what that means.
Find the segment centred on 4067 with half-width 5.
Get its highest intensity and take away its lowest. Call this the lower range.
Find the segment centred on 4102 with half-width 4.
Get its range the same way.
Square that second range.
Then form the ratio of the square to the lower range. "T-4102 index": 22.9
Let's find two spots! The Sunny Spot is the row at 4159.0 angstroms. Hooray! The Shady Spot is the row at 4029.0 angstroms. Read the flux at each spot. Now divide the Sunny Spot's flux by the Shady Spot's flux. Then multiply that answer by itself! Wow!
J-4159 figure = 0.82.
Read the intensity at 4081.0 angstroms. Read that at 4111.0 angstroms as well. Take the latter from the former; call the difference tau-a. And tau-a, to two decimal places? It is 0.35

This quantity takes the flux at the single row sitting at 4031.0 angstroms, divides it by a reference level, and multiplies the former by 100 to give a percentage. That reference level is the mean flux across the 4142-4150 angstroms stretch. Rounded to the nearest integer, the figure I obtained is 123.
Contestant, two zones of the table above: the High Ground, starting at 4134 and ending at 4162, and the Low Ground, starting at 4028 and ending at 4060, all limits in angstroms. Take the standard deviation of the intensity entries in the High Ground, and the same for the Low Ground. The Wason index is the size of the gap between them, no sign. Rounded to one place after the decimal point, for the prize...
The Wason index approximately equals 0.8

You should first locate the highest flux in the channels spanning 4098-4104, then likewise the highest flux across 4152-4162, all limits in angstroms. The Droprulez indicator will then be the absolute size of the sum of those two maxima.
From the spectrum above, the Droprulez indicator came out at 15.7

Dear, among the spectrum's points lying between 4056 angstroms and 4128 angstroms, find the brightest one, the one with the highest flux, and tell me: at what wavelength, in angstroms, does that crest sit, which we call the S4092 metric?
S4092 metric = 4101.0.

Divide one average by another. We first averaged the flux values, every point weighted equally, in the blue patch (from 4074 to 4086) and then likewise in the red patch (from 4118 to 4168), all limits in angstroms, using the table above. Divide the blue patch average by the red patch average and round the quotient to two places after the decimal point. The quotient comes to 1.02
